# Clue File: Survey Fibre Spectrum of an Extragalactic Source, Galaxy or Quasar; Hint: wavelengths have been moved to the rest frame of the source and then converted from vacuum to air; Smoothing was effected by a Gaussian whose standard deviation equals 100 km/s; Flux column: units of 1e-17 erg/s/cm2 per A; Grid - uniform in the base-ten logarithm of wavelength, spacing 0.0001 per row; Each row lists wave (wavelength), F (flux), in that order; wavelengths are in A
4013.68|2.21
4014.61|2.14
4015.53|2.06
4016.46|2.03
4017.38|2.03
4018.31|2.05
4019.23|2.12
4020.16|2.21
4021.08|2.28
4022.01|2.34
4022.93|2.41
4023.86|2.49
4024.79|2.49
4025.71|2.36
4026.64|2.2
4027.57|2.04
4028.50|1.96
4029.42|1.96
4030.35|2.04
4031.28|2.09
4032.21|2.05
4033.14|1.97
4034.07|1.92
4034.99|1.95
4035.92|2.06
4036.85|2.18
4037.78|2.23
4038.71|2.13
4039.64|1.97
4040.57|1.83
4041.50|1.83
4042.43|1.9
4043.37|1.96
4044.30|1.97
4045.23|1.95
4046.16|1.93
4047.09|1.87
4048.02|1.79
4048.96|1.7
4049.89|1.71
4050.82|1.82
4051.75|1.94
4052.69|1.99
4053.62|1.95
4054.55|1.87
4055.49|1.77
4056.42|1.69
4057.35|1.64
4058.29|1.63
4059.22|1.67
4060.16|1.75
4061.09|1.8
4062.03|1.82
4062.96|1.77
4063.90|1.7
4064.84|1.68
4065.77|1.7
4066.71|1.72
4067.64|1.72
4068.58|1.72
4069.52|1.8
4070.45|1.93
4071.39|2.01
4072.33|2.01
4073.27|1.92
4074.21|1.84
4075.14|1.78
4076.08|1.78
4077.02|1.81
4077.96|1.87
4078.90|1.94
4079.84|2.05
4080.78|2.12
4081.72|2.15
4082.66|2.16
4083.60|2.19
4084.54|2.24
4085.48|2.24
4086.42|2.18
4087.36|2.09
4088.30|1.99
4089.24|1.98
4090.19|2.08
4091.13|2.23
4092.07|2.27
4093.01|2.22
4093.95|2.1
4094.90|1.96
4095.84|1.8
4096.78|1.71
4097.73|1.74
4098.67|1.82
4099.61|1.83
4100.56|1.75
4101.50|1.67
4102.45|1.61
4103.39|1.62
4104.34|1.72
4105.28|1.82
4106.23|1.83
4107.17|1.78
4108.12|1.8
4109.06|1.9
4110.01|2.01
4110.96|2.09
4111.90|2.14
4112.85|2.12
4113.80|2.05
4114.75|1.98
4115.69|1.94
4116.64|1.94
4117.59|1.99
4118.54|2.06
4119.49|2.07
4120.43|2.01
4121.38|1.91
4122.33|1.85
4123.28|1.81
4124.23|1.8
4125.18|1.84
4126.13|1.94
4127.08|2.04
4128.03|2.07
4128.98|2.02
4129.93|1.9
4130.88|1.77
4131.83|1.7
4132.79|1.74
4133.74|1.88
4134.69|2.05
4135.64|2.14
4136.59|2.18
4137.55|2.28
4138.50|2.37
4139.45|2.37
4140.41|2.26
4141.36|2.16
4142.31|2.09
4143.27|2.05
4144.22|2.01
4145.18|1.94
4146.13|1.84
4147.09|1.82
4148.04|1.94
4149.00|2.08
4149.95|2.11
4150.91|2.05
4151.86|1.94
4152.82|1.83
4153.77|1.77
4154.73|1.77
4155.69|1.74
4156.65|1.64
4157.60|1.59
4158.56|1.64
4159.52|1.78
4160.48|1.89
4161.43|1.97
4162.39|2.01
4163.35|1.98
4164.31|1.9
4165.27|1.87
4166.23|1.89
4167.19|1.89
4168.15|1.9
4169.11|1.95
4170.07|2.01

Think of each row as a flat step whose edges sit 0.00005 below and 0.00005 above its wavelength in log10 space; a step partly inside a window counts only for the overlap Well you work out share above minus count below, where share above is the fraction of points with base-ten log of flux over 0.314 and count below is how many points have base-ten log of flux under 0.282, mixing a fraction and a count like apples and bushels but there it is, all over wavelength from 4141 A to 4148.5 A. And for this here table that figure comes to -2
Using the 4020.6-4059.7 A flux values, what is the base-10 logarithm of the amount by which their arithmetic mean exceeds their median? -1.5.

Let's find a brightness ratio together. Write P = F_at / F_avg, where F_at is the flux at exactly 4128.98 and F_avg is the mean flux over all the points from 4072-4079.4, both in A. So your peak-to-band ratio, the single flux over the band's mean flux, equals 1.08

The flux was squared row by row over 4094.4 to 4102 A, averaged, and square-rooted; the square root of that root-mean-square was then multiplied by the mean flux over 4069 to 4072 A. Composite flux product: 2.6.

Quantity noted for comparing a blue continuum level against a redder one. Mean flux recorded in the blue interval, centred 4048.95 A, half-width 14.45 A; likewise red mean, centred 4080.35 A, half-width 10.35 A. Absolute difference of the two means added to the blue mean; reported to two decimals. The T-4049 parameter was 2.02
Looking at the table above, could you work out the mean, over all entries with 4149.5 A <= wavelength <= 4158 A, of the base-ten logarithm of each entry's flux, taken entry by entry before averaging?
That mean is 0.26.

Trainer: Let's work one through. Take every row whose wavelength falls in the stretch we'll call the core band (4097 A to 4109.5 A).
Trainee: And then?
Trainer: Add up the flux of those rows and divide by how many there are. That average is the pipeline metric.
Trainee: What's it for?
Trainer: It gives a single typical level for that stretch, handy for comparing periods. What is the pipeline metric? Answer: 1.76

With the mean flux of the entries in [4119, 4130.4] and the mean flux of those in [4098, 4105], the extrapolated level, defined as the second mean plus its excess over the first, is 1.50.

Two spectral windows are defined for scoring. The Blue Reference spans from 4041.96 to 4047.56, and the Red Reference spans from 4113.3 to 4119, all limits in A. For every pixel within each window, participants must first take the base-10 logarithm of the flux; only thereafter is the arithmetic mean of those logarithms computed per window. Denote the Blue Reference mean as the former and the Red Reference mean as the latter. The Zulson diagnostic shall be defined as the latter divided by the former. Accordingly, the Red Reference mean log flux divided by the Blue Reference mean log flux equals 1.05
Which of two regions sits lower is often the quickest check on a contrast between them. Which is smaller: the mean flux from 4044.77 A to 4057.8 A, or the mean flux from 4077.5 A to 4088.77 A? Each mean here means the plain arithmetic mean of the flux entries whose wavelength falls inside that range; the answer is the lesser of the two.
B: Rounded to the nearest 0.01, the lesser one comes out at 1.83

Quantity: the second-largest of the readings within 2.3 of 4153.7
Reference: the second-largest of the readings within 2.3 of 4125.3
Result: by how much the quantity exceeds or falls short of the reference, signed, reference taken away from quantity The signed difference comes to -0.11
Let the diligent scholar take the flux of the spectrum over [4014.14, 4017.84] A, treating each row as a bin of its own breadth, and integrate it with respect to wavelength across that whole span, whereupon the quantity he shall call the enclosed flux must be 7.6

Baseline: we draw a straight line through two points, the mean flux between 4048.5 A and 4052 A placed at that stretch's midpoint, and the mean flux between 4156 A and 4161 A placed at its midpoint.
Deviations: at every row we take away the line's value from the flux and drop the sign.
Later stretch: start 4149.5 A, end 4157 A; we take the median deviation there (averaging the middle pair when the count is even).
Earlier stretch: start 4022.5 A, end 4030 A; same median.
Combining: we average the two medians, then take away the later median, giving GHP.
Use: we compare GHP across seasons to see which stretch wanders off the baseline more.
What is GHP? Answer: 0.19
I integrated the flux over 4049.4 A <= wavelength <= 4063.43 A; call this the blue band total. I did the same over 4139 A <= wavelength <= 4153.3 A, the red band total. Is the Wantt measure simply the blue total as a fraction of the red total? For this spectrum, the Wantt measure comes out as 0.86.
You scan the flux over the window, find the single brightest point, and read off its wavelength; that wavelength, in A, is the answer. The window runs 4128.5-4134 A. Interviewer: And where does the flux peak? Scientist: 4128.98 A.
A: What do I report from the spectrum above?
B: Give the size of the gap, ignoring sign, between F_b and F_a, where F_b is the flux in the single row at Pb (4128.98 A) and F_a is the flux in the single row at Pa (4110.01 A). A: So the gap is 0.0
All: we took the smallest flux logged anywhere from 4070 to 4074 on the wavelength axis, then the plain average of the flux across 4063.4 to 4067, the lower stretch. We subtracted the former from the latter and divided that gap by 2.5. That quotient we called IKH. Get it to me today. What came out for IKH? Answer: -0.09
